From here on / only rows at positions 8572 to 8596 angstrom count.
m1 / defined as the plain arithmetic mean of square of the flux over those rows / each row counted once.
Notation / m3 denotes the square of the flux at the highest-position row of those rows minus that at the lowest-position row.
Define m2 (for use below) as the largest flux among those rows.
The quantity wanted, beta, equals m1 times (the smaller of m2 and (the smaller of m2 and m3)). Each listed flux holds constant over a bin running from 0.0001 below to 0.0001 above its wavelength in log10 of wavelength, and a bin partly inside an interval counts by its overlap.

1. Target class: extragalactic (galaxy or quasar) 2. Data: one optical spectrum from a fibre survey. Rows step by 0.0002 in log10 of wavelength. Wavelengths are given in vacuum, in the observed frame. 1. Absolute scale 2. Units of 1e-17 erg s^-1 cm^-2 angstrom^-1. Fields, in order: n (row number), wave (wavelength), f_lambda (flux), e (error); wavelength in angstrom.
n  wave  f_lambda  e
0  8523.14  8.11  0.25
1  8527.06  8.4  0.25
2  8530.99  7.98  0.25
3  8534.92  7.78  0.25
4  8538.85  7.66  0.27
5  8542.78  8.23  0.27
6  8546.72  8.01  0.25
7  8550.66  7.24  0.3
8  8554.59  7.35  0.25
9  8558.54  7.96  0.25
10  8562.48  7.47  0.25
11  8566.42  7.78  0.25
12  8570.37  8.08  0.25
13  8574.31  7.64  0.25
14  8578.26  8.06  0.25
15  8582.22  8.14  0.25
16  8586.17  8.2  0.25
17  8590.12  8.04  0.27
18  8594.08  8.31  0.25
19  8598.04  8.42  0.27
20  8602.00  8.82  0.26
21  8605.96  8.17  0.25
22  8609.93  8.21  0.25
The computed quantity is 541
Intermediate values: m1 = 65.1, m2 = 8.31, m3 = 10.7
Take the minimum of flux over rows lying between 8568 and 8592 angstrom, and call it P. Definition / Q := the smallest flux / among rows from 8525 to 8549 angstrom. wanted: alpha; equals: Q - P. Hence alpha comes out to 0.02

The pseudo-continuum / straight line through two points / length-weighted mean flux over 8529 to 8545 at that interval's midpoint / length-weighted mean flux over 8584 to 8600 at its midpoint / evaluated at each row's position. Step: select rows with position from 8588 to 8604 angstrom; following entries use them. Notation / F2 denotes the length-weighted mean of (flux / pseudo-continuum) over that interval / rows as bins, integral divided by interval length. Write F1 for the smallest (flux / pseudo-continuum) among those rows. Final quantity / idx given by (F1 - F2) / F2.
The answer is -0.0384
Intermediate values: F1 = 0.98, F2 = 1.016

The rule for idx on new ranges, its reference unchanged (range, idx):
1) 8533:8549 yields -0.0294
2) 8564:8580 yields -0.0320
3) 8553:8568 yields -0.0339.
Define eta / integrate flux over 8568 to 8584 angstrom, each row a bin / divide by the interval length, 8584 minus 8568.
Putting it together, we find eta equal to 8.0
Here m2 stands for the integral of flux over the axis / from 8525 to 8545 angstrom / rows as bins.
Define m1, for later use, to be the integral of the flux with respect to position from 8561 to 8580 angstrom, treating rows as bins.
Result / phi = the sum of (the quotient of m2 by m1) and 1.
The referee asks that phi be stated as 2.08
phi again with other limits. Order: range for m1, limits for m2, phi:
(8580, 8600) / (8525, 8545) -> 1.97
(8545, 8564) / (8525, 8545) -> 2.11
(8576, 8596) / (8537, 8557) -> 1.95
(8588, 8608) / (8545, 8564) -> 1.87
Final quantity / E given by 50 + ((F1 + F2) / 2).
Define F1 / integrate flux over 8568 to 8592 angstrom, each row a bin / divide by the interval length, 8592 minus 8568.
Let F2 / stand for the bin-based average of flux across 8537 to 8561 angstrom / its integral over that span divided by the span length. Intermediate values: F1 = 8.02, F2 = 7.74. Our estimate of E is 57.9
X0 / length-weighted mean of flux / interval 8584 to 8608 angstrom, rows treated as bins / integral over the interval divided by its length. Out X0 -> 8.33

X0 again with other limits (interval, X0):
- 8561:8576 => 7.76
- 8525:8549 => 8.00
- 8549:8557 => 7.33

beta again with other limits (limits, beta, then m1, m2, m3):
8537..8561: 281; 60.1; 8.23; 4.7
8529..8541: -305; 61.0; 7.98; -5.0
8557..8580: 98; 61.4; 8.08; 1.6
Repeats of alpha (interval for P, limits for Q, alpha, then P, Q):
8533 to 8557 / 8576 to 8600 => 0.80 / 7.24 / 8.04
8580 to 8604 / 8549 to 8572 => -0.80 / 8.04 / 7.24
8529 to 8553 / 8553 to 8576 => 0.11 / 7.24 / 7.35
